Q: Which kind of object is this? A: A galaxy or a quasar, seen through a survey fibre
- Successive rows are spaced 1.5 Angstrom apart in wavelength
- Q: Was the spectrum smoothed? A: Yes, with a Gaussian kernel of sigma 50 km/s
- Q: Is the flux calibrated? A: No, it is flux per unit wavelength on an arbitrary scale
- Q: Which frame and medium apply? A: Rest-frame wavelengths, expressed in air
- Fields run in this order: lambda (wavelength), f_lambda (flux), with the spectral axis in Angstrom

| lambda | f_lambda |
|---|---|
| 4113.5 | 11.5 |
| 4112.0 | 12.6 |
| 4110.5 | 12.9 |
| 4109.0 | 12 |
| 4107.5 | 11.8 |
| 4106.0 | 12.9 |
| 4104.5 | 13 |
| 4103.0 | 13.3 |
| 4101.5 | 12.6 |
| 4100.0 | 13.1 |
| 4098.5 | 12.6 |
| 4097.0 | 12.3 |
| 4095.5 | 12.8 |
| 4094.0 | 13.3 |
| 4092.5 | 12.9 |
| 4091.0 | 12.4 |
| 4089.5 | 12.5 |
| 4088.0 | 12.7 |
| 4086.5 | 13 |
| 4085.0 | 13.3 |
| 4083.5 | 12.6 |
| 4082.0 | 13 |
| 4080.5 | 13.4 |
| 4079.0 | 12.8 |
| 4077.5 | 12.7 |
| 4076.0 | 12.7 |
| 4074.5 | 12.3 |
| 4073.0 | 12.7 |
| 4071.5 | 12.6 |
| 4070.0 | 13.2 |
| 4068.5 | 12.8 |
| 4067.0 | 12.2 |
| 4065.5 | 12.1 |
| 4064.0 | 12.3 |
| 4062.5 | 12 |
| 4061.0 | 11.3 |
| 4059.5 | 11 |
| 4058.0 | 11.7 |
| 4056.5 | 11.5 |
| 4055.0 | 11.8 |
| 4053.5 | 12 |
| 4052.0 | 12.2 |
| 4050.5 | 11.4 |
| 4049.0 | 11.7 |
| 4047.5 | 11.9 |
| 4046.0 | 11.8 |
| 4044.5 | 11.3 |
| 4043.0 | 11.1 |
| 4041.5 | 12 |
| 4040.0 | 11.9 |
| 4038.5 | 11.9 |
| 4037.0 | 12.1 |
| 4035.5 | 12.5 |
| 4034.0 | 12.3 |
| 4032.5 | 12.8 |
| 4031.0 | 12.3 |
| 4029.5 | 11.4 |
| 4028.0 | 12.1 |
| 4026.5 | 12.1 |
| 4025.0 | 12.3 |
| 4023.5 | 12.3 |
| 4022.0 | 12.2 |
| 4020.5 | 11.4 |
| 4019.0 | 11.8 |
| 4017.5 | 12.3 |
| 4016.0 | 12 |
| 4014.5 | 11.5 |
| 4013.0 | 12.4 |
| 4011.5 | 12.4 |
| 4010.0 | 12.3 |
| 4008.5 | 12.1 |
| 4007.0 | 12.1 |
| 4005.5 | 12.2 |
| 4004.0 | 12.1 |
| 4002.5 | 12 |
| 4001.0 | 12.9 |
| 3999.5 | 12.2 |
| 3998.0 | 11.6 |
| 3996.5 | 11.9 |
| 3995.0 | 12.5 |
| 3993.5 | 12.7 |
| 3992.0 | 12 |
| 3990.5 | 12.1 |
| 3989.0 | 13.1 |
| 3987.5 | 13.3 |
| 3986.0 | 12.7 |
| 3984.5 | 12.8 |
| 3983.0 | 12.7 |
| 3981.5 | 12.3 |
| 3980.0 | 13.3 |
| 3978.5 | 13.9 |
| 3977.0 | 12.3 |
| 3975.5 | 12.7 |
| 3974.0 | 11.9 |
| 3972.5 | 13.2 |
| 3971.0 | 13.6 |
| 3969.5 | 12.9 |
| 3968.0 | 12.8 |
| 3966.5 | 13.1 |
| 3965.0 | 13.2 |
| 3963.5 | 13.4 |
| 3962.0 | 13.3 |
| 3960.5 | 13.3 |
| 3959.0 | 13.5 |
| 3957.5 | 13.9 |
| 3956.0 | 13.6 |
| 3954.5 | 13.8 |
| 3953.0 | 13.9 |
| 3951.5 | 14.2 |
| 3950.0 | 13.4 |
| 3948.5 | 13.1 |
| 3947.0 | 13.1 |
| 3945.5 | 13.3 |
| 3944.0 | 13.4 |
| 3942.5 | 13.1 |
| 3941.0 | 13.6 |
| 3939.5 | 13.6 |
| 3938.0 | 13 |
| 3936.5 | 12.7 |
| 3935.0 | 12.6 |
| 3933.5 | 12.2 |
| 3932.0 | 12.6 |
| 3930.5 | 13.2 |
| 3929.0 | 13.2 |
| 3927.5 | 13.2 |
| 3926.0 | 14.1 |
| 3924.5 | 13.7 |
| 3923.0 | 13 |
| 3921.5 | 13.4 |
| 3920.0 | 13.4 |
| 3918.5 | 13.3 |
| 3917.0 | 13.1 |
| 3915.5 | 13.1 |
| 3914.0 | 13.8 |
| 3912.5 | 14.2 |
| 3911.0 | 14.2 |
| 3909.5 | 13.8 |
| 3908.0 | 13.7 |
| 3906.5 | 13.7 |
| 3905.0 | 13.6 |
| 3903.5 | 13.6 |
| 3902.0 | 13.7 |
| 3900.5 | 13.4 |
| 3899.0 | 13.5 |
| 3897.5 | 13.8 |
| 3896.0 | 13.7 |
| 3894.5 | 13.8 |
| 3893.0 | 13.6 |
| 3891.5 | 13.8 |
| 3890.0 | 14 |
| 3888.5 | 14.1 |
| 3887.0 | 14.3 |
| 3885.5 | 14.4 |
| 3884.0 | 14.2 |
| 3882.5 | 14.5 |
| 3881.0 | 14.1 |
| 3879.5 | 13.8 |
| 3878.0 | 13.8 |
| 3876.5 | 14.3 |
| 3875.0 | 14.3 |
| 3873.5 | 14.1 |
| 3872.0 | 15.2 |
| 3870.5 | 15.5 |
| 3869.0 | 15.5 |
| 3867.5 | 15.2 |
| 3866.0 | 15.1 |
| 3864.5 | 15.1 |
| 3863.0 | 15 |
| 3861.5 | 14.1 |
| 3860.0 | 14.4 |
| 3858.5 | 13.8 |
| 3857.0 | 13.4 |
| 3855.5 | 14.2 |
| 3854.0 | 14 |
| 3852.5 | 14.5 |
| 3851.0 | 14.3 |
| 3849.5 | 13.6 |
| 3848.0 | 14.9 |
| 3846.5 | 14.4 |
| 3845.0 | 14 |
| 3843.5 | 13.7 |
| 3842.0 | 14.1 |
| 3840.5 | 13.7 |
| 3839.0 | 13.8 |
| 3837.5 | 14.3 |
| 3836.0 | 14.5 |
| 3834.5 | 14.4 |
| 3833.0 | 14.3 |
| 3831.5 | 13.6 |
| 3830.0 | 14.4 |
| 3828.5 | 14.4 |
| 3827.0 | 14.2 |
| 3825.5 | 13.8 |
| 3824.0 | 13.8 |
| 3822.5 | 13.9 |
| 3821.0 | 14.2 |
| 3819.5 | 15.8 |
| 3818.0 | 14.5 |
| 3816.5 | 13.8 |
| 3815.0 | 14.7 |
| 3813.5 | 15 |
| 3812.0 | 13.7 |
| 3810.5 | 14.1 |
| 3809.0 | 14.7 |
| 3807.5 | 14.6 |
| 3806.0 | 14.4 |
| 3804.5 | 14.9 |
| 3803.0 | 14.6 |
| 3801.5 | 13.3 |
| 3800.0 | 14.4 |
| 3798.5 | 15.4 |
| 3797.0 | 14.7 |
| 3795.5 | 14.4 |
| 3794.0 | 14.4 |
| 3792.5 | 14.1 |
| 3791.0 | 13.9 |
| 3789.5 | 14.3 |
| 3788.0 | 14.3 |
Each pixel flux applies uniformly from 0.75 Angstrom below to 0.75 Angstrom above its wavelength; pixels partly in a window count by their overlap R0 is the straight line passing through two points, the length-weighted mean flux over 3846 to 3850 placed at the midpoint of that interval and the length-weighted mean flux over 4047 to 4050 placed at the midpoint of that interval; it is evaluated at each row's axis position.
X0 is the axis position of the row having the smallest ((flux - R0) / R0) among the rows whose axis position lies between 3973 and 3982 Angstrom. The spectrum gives 3974.0 Angstrom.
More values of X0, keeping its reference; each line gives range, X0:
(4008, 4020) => 4014.5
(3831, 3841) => 3831.5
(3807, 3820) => 3812.0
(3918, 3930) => 3923.0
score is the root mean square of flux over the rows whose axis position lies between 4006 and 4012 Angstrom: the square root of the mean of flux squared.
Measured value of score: 12.2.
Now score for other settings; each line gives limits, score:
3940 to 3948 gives 13.3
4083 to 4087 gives 13.0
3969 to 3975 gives 12.9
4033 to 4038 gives 12.3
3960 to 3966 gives 13.3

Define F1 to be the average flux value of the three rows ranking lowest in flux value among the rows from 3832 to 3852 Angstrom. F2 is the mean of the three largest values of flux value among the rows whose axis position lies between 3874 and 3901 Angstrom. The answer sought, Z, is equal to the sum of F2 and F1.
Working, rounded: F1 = 13.7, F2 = 14.4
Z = 28.1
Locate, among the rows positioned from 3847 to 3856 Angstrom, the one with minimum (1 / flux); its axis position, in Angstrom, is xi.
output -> 3848.0 Angstrom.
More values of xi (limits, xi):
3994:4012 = 4001.0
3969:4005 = 3978.5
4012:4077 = 4070.0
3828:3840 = 3836.0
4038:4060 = 4052.0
